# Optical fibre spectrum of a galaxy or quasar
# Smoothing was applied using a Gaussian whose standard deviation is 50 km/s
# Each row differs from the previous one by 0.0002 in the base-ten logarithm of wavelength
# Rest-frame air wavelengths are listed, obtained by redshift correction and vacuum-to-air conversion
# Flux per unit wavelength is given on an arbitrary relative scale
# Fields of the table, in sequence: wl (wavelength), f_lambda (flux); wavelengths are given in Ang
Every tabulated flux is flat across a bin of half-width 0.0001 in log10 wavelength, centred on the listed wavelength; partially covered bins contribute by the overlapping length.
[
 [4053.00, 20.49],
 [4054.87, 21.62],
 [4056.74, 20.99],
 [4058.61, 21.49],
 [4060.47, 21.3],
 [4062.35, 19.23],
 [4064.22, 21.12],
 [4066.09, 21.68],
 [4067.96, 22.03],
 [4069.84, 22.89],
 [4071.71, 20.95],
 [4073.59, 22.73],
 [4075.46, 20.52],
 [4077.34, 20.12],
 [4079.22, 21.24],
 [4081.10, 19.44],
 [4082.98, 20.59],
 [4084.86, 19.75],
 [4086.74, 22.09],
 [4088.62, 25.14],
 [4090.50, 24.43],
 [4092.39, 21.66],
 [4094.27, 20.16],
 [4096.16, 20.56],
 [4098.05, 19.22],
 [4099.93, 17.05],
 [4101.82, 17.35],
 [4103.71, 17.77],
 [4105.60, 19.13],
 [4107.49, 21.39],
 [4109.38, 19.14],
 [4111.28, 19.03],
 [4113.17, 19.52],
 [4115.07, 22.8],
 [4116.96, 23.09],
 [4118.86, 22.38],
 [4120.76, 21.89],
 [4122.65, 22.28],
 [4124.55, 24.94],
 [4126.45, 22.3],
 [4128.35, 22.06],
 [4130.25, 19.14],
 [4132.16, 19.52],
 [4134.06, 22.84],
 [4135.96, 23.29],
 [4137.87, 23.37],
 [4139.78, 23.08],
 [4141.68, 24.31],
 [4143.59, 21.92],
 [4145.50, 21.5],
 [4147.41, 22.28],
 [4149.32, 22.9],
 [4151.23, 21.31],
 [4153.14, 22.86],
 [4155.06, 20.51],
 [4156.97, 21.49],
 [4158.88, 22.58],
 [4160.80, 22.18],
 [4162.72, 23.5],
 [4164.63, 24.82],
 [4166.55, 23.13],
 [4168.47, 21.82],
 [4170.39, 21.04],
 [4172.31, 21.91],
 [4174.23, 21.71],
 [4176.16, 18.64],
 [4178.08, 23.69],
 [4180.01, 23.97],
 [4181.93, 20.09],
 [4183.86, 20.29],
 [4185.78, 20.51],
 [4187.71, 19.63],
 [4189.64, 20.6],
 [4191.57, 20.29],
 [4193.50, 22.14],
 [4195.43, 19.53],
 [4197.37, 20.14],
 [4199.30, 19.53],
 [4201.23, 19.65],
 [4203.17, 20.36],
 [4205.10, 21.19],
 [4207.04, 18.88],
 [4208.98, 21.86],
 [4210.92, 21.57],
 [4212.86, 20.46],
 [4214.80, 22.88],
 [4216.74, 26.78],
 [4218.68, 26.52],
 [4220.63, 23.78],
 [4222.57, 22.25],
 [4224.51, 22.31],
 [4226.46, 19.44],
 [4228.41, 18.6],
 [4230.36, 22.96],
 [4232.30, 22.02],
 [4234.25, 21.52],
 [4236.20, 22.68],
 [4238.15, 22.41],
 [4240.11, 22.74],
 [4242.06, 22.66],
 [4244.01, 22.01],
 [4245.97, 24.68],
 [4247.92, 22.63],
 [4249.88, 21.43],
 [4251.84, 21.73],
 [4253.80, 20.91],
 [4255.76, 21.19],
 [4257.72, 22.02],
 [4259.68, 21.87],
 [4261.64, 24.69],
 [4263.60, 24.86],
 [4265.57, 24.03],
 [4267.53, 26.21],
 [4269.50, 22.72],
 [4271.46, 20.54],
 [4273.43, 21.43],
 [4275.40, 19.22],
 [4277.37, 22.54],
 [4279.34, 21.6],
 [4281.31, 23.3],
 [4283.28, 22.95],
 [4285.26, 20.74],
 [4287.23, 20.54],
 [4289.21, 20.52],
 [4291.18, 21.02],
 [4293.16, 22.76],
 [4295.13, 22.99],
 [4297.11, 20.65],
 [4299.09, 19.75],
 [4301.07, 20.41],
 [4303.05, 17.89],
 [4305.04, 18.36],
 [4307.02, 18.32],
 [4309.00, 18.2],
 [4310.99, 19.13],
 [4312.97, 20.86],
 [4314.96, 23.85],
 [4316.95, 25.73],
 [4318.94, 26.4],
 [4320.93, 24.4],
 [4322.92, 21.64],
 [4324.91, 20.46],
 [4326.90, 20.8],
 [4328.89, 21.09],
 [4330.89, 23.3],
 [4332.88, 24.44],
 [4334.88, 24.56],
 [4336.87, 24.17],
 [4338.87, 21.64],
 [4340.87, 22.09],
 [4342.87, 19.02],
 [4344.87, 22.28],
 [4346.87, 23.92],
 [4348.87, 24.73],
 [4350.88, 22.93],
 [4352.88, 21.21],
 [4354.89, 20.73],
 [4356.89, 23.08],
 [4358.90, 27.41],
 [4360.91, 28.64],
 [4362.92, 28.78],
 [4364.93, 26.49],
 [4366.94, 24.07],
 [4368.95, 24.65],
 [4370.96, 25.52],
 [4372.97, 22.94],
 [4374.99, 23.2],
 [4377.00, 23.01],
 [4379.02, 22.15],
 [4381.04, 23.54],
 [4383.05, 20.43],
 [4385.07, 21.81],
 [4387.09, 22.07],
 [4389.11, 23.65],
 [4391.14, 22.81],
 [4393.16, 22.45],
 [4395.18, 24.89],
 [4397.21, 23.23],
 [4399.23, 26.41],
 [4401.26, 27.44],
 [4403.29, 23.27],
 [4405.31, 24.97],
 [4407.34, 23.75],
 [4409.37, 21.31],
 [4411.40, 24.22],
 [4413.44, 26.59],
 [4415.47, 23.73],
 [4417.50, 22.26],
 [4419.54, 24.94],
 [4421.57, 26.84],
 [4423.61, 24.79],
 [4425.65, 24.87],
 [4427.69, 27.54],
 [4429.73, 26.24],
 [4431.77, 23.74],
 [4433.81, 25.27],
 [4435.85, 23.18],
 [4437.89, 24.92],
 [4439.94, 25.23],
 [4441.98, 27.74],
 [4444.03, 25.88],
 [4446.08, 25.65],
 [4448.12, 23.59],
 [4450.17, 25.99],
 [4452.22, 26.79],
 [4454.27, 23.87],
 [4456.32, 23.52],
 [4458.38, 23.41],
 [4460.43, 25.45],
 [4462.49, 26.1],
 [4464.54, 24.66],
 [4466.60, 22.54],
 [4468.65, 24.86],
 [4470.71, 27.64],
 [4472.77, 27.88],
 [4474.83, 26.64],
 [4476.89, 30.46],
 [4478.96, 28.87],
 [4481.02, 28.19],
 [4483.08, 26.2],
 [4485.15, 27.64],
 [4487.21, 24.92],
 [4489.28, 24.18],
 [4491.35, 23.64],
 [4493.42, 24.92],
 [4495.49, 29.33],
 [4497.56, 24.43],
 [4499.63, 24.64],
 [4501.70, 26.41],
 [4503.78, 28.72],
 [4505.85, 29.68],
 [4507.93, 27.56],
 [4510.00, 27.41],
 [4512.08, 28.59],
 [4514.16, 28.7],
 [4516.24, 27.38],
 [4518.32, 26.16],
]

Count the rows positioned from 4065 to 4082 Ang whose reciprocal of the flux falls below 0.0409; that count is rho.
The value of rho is 0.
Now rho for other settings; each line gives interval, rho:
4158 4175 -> 1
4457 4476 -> 7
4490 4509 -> 7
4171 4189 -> 0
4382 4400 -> 2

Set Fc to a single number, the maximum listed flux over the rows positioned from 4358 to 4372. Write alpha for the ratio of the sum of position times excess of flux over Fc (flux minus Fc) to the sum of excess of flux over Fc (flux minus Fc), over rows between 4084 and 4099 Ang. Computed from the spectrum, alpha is 4091.9 Ang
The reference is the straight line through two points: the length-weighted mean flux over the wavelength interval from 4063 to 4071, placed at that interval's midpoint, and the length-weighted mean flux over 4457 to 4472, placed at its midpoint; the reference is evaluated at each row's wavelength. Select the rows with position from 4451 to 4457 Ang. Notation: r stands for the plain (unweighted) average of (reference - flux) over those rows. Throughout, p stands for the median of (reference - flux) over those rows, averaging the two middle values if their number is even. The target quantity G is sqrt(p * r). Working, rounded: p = 1.0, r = 0.2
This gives 0.4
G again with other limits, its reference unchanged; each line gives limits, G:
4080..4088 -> 1.6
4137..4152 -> 0.1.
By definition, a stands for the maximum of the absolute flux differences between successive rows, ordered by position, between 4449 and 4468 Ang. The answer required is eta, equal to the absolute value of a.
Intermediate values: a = 2.9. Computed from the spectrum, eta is 2.92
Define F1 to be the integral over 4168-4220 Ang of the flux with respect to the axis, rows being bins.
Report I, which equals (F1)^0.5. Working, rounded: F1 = 1109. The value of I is 33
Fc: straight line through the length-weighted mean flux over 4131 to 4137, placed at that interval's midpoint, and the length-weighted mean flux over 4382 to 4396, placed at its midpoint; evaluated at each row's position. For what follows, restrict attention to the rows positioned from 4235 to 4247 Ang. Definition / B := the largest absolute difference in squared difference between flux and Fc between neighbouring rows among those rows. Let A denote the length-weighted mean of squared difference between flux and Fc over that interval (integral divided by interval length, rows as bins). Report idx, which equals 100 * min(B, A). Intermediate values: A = 1.2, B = 6.5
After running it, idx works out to 124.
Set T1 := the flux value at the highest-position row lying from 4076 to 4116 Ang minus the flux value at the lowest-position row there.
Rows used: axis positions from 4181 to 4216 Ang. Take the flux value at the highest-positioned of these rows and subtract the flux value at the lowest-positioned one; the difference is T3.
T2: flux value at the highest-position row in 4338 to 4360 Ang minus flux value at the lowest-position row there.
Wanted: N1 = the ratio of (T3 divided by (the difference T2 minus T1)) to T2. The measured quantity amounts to 0.16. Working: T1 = 3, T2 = 6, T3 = 2.8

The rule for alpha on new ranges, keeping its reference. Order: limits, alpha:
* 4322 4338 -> 4328.9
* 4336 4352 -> 4343.6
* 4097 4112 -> 4104.4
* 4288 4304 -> 4296.6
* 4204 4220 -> 4210.4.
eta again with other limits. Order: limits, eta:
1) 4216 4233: 4.36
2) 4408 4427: 2.91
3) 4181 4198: 2.61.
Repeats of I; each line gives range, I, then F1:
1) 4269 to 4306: 28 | 778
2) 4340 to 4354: 18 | 312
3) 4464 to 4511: 35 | 1250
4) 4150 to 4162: 16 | 263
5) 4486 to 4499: 18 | 328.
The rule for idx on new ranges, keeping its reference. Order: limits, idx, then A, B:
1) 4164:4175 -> 165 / 1.6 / 7.1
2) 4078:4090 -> 378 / 3.8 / 11.9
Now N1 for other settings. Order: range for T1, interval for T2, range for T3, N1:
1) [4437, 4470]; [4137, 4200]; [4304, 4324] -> 0.23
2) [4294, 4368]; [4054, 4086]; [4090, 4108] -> -0.55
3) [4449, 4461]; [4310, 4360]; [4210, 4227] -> -0.03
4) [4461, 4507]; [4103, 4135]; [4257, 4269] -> 0.55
